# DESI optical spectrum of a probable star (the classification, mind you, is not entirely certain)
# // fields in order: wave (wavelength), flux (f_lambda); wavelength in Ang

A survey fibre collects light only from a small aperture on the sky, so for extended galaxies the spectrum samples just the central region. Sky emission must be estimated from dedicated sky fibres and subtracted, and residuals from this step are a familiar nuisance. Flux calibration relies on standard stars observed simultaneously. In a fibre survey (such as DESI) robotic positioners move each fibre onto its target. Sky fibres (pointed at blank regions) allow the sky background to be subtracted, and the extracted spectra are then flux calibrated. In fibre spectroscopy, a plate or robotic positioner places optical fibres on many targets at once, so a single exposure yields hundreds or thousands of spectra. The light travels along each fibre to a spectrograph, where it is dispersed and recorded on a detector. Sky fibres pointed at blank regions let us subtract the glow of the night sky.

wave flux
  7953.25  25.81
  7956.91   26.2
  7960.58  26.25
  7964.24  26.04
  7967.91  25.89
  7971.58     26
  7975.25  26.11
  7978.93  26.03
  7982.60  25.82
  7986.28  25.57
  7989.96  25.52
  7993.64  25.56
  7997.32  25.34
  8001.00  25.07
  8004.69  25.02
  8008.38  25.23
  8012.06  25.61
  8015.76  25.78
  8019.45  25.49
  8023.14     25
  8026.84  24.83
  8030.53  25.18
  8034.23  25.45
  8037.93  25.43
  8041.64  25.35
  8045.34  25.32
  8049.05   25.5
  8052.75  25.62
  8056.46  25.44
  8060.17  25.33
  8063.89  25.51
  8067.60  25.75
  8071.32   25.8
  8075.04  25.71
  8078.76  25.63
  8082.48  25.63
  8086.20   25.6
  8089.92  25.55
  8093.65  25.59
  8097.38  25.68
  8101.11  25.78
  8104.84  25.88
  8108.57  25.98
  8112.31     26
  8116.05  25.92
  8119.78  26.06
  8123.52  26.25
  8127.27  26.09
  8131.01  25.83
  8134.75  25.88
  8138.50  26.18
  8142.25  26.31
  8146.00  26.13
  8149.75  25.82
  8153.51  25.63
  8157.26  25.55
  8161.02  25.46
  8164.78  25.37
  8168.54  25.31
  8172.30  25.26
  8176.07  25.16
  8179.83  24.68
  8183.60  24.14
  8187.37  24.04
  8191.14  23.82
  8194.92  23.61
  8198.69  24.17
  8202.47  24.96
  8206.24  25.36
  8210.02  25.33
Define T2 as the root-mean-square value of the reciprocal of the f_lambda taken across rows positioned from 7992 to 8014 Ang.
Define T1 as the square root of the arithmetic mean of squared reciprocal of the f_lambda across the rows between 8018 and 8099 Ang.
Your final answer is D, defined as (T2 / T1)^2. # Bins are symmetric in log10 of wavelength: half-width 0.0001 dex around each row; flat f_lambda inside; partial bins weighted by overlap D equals 1.01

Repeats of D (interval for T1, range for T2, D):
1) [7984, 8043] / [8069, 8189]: 0.98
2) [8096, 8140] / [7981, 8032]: 1.05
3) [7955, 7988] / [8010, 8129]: 1.03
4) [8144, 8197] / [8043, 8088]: 0.95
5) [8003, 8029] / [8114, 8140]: 0.94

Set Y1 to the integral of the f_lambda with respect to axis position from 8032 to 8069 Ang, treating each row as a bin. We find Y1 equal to 942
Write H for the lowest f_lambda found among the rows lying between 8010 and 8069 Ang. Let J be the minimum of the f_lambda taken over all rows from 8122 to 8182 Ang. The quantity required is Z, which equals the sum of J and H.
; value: 49.5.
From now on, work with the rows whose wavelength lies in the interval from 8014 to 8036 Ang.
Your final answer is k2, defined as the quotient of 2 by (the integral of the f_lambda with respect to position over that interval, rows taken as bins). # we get 0.0036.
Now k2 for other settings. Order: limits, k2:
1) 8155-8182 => 0.0029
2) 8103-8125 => 0.0035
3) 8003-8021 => 0.0044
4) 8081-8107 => 0.0030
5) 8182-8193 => 0.0076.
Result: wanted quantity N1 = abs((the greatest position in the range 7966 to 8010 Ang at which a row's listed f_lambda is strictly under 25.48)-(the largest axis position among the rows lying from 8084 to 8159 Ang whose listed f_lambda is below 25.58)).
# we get 148.9 Ang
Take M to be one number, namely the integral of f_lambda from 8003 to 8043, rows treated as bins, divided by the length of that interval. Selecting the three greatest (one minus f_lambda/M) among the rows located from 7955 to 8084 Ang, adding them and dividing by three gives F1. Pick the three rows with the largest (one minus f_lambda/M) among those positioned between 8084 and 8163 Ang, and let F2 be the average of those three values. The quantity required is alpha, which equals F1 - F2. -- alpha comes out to 0.023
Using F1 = 0.014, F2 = -0.01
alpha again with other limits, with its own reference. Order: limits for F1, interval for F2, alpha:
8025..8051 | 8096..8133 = 0.026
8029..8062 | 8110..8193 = -0.050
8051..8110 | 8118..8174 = -0.004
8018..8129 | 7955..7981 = 0.038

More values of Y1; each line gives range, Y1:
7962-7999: 955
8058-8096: 973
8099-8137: 987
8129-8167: 981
